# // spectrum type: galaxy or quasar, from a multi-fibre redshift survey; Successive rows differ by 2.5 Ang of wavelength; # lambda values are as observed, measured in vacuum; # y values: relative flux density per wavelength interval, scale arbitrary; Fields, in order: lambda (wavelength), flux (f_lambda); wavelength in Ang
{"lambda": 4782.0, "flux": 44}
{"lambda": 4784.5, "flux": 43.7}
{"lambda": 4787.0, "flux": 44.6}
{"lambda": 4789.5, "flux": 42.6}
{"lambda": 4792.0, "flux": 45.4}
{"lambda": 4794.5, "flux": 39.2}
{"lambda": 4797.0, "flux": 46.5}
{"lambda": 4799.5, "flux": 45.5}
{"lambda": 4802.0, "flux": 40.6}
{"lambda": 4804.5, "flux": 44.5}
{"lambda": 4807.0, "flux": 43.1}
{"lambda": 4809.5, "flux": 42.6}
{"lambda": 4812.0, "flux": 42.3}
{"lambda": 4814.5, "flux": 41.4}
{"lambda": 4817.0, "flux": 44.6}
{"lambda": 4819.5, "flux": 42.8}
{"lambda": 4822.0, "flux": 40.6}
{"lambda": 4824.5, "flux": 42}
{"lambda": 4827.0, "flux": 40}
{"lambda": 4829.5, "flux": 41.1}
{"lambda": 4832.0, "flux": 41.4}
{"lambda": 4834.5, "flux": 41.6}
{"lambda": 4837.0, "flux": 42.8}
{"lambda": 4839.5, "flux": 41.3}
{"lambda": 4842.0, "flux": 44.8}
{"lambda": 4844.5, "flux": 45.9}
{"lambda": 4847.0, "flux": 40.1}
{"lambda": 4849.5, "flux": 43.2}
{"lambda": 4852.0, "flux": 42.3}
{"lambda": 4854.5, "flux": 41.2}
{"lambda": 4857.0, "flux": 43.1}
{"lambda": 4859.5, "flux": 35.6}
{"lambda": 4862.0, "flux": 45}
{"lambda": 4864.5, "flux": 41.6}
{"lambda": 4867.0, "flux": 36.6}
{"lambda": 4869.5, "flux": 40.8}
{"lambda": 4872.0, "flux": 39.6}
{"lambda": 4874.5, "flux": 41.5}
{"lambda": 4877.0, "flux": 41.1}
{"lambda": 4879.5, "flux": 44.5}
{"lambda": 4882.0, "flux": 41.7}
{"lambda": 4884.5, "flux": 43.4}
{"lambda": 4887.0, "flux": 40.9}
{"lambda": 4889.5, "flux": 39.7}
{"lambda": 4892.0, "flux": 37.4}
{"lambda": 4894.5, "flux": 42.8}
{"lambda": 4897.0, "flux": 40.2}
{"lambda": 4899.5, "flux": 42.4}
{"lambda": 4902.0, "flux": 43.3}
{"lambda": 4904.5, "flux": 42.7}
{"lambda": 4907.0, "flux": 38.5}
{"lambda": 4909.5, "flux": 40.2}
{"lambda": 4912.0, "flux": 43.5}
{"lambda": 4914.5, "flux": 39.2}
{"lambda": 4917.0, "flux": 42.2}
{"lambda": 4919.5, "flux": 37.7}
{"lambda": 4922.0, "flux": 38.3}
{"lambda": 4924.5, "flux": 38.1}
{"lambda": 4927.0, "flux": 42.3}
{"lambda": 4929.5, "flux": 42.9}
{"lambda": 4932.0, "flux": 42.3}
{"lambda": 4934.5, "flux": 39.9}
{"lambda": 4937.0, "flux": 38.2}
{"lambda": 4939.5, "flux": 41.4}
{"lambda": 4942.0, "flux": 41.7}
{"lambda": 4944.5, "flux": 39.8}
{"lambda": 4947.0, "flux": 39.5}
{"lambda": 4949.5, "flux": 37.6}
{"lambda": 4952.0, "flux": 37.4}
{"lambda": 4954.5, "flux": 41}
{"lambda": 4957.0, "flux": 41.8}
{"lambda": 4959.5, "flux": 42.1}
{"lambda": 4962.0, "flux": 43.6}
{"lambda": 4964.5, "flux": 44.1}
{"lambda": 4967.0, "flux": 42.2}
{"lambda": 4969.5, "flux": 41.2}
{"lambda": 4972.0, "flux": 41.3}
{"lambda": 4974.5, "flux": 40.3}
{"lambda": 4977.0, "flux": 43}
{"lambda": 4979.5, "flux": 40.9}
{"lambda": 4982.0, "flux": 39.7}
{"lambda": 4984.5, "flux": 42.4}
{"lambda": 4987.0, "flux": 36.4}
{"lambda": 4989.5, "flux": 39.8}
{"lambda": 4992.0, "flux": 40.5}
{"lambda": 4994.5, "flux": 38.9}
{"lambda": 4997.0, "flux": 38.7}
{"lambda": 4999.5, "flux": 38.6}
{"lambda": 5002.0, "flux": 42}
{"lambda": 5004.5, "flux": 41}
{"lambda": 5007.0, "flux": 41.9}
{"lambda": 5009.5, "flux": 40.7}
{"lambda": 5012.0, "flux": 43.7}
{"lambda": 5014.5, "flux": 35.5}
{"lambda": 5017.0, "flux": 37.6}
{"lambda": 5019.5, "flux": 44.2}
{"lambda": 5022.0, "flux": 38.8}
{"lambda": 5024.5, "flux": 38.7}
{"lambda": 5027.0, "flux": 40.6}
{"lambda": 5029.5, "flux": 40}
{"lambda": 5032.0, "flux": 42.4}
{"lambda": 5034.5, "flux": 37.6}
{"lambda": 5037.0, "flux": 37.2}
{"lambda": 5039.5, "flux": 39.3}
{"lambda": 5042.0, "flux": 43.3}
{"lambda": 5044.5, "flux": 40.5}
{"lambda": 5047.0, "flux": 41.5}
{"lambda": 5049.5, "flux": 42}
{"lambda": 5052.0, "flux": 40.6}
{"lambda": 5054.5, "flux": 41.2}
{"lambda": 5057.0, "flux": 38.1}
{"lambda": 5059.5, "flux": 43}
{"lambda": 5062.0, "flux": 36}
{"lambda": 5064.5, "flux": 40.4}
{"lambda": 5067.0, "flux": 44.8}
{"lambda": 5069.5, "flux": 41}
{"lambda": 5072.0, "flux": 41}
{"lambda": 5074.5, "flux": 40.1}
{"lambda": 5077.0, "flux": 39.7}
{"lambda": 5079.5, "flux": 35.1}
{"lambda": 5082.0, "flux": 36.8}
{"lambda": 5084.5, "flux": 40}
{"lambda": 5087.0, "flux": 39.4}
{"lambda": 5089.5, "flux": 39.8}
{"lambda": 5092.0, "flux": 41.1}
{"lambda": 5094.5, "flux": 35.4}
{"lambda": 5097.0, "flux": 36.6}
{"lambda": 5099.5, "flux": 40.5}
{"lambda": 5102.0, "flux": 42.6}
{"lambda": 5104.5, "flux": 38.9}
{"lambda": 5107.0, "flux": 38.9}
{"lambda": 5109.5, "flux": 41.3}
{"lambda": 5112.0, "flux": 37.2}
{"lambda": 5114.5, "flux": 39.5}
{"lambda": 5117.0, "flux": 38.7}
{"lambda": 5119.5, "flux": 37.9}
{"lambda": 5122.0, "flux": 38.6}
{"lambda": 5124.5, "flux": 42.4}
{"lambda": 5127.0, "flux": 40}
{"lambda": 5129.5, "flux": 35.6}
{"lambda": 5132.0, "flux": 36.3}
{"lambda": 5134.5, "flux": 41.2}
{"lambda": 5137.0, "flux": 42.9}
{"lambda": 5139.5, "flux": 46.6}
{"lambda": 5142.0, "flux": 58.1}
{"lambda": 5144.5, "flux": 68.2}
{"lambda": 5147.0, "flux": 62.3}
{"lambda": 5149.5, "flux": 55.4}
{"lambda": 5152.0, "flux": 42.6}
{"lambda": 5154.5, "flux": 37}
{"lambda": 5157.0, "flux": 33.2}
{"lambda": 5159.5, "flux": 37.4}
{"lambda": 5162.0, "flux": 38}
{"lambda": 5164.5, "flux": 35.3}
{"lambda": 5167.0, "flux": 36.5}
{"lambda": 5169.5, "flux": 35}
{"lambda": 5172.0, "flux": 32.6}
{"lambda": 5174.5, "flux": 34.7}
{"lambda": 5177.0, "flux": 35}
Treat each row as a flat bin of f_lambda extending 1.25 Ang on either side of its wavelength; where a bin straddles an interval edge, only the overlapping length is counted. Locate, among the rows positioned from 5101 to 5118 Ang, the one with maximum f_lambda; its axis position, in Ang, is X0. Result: 5102.0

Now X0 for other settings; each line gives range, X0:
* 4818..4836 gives 4819.5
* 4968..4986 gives 4977.0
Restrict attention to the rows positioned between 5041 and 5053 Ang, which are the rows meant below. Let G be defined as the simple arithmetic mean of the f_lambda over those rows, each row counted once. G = 41.6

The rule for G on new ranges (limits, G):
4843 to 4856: 42.5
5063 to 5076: 41.5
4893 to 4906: 42.3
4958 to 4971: 42.6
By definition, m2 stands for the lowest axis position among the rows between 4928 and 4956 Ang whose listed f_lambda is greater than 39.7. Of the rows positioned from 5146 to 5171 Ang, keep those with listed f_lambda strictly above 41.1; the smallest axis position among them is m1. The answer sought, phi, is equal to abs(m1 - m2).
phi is 217.5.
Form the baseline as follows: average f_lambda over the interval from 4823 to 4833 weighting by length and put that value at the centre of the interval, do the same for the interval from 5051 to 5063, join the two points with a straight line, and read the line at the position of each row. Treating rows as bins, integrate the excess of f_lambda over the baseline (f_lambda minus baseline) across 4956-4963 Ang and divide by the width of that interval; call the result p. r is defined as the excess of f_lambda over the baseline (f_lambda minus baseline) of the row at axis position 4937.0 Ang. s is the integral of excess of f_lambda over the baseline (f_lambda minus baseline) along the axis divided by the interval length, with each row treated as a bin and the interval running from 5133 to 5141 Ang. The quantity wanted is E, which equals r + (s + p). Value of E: 4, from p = 2.1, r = -2.3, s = 4.4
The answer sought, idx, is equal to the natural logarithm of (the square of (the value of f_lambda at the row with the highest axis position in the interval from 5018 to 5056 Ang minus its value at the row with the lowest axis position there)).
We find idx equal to 2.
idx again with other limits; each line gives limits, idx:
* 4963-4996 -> 3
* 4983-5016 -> 4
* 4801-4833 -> 0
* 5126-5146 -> 7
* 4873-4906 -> 0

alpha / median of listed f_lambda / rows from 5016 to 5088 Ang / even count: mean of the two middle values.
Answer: 40.1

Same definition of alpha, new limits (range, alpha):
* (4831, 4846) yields 42.2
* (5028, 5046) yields 40.0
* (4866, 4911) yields 41.0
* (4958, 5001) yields 40.9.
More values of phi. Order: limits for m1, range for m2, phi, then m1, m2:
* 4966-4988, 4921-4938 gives 40.0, 4967.0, 4927.0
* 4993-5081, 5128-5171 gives 132.5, 5002.0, 5134.5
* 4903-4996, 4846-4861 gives 57.5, 4904.5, 4847.0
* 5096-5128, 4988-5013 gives 112.5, 5102.0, 4989.5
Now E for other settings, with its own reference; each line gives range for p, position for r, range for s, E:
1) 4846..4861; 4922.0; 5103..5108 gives -3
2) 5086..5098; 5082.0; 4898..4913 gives -3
